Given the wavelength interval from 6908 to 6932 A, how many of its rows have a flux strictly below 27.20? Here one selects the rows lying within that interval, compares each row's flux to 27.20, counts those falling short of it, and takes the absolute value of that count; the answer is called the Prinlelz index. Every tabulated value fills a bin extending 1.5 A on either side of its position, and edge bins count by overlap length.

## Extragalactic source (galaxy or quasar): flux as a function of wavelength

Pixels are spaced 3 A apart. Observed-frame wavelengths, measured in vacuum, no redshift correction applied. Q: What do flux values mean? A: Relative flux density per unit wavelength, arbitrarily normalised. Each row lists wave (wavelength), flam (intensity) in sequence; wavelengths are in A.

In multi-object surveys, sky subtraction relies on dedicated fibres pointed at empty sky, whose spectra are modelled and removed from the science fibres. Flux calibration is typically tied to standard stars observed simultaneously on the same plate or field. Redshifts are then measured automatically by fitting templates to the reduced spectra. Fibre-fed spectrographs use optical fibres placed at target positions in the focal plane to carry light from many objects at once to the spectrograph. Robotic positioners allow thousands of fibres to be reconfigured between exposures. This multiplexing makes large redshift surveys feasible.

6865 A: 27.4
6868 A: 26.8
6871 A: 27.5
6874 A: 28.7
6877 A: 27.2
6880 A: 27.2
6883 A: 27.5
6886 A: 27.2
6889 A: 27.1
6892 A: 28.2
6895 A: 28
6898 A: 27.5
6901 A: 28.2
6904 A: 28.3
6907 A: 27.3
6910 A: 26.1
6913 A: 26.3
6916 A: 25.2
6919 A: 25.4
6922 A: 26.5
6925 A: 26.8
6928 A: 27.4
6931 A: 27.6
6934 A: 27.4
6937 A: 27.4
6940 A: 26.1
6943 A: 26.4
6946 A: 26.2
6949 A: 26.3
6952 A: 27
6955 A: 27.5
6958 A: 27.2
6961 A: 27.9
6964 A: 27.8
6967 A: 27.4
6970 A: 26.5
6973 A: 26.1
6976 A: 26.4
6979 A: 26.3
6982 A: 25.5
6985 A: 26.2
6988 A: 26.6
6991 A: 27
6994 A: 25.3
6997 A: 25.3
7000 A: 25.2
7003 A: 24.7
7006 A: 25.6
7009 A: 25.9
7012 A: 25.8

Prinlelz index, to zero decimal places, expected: 6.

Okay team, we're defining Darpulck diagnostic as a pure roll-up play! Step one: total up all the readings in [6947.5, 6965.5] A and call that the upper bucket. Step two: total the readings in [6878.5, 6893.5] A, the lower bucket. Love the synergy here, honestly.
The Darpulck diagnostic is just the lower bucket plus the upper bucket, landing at 301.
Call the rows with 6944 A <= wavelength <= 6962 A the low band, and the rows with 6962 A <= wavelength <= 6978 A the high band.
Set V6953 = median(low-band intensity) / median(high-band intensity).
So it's 1.02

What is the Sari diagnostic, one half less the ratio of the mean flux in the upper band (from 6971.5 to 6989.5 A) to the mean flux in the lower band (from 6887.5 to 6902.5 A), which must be -0.44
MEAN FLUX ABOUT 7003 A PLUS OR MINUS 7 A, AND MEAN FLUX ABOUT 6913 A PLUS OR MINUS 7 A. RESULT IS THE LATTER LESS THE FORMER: 0.72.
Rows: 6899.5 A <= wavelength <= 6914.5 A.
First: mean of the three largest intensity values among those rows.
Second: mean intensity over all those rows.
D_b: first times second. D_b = 761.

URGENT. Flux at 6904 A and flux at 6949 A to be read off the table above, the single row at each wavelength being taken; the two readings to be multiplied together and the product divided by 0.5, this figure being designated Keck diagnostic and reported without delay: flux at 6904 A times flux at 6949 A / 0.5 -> 1489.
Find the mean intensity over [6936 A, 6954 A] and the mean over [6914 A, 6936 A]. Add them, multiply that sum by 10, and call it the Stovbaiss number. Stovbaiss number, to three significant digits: 532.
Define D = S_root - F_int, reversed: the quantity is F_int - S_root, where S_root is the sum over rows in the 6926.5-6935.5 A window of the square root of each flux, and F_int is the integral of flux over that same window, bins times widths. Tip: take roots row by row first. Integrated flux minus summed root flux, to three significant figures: 231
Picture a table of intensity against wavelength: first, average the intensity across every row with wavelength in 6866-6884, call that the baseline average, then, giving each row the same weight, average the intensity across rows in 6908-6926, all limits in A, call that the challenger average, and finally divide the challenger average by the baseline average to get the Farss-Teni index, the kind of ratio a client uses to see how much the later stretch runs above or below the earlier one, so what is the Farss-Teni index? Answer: 0.95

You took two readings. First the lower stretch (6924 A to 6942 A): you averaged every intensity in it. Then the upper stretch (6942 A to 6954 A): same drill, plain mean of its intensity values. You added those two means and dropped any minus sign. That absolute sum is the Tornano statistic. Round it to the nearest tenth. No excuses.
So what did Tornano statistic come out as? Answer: 53.6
